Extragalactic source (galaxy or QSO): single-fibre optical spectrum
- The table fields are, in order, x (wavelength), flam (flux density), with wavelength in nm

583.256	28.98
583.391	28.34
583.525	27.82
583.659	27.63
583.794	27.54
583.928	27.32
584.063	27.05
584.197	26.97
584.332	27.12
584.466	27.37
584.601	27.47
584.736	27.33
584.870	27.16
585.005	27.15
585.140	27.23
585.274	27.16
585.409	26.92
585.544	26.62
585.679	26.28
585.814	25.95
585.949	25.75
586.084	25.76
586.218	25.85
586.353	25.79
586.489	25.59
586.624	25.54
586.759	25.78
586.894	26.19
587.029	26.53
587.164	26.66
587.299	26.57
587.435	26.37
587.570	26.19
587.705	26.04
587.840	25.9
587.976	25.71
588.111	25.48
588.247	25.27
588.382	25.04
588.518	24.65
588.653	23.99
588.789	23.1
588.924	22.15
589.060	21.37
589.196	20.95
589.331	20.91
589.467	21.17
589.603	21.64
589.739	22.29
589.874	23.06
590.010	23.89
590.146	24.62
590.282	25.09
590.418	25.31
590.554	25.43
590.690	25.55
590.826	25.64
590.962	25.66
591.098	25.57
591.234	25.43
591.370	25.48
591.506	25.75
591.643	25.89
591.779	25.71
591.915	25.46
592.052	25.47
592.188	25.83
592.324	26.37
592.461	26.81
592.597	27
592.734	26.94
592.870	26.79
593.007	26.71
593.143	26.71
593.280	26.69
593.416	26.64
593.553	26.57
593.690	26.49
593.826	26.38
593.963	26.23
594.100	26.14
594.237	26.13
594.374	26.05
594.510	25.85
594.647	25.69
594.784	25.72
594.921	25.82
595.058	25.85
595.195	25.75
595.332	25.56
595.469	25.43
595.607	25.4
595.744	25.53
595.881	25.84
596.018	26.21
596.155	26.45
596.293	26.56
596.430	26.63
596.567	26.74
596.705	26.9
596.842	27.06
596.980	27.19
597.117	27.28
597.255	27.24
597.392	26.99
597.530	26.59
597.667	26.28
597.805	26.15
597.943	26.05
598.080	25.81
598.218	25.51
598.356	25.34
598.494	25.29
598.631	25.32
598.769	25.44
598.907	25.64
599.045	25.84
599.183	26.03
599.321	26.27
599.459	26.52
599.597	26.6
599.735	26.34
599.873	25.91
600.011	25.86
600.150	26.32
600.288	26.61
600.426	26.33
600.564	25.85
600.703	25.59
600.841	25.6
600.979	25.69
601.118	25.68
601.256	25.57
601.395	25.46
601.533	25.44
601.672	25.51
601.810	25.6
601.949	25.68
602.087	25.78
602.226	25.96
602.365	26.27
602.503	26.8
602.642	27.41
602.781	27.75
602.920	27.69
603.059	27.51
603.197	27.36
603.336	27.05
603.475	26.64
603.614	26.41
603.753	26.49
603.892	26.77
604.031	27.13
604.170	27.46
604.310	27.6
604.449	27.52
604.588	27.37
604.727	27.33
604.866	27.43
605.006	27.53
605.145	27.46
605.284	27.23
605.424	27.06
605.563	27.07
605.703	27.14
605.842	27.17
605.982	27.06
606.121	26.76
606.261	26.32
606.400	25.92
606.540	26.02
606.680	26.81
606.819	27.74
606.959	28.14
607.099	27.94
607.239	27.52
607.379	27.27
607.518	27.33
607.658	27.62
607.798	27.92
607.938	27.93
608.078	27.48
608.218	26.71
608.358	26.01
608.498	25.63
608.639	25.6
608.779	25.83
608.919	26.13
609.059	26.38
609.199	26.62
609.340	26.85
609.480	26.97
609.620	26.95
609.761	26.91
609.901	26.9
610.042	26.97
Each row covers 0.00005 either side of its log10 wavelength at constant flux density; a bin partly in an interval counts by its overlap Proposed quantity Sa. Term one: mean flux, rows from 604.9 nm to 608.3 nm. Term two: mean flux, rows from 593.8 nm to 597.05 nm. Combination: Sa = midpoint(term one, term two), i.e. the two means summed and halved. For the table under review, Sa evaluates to 26.7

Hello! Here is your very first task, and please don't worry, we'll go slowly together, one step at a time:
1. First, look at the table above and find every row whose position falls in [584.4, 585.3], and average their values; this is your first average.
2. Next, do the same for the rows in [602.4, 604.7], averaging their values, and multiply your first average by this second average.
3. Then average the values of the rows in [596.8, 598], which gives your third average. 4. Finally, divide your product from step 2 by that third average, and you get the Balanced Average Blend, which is 27.7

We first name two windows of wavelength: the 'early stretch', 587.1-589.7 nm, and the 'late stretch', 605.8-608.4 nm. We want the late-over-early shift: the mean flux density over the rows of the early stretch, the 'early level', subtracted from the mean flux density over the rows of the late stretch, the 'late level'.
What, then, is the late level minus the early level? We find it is 3.0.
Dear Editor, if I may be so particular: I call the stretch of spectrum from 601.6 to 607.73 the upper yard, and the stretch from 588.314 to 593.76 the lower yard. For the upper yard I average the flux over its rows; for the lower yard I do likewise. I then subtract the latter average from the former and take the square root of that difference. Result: 1.4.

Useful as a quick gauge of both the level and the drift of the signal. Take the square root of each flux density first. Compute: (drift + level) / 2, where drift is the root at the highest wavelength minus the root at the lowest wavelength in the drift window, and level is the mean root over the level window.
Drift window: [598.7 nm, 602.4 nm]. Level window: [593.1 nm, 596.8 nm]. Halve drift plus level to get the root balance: 2.60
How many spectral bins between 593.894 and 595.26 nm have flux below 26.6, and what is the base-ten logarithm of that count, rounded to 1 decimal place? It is 1.0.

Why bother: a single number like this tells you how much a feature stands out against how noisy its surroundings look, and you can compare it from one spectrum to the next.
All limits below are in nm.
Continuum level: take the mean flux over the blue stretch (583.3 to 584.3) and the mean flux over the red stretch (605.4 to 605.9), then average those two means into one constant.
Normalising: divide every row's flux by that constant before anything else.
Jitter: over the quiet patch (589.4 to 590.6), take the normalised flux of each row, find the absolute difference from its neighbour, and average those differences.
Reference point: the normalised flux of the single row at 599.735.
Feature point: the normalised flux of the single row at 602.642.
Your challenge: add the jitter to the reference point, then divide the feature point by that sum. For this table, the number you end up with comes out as 1.02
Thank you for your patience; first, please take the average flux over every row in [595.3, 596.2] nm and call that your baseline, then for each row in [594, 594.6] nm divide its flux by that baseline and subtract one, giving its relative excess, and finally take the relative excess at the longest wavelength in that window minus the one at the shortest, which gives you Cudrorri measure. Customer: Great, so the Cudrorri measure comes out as -0.011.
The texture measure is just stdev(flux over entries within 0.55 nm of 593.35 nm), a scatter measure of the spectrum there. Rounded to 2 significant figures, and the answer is 0.13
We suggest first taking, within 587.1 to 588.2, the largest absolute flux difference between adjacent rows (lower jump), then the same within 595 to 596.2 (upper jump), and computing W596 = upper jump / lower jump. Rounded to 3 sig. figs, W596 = 1.61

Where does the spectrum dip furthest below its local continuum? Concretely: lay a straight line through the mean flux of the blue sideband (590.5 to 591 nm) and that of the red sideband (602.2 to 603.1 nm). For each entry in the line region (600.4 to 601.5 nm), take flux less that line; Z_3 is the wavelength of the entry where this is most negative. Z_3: 601.395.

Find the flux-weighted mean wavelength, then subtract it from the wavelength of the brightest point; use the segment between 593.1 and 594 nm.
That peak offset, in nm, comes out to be -0.41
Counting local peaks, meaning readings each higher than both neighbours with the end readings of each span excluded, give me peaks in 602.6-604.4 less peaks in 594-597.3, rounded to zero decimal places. -1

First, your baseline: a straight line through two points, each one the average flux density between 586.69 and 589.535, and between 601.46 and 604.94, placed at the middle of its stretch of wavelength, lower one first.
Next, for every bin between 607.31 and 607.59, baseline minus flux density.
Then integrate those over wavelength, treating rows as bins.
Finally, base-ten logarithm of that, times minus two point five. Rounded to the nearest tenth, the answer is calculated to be 3.6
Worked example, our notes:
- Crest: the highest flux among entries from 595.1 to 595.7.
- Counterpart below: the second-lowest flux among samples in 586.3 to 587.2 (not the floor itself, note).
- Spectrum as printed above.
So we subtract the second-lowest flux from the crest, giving 0.2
